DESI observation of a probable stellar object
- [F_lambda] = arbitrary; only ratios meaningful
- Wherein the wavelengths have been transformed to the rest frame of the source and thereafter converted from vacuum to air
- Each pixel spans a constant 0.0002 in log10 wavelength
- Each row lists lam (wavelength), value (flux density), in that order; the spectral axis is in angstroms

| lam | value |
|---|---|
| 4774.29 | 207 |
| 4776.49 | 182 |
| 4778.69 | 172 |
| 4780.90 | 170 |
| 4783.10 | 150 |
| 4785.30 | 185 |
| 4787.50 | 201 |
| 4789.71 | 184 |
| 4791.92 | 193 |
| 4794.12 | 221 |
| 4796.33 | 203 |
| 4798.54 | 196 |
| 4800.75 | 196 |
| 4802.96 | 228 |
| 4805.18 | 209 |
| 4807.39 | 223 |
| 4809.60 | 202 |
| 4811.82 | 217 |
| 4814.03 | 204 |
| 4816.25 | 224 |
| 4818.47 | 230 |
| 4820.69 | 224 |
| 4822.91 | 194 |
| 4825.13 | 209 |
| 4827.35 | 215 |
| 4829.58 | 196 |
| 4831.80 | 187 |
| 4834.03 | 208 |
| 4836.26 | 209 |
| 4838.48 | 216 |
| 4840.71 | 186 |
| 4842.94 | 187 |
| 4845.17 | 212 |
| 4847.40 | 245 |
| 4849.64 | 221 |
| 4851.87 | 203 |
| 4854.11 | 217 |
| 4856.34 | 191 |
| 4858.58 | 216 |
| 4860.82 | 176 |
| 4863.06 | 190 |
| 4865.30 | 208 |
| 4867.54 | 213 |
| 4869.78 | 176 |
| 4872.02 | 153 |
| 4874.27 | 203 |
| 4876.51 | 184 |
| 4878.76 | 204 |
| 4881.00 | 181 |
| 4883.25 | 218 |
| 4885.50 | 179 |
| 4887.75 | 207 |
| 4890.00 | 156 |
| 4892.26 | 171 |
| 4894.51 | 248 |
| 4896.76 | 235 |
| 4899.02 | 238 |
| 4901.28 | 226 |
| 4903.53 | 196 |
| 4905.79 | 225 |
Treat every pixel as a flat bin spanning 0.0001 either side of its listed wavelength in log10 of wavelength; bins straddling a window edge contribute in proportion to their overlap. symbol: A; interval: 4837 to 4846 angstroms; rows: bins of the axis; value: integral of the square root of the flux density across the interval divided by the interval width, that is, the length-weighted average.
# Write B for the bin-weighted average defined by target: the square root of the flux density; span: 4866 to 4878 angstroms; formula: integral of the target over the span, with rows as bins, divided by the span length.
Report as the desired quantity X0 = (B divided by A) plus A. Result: 15.1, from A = 14.2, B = 13.7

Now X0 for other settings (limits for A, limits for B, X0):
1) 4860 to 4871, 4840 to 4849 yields 14.9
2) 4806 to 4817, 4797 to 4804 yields 15.6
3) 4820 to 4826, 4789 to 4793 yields 15.4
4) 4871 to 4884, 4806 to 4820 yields 14.8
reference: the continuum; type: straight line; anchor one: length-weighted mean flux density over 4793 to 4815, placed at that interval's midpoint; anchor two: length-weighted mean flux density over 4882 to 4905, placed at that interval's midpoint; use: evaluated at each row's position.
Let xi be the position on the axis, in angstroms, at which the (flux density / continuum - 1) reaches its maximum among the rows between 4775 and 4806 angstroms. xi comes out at 4802.96 angstroms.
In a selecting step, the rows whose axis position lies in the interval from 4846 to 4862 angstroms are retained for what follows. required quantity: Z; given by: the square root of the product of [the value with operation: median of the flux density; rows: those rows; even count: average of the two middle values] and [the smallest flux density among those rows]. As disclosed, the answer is 195.0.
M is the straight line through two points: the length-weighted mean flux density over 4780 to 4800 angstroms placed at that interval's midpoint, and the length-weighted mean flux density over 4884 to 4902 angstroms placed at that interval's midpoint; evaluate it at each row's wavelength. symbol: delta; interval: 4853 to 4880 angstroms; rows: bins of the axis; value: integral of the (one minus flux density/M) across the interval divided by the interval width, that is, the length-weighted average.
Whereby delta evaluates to 0.042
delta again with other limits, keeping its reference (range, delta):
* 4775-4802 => 0.006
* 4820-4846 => -0.032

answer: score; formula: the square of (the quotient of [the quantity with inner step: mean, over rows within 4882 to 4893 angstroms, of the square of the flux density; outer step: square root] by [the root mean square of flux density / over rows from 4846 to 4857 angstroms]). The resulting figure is 0.8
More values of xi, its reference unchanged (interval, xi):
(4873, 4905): 4894.51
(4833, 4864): 4847.40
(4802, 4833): 4818.47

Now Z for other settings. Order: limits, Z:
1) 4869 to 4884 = 167.8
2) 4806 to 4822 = 212.2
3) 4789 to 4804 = 189.9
